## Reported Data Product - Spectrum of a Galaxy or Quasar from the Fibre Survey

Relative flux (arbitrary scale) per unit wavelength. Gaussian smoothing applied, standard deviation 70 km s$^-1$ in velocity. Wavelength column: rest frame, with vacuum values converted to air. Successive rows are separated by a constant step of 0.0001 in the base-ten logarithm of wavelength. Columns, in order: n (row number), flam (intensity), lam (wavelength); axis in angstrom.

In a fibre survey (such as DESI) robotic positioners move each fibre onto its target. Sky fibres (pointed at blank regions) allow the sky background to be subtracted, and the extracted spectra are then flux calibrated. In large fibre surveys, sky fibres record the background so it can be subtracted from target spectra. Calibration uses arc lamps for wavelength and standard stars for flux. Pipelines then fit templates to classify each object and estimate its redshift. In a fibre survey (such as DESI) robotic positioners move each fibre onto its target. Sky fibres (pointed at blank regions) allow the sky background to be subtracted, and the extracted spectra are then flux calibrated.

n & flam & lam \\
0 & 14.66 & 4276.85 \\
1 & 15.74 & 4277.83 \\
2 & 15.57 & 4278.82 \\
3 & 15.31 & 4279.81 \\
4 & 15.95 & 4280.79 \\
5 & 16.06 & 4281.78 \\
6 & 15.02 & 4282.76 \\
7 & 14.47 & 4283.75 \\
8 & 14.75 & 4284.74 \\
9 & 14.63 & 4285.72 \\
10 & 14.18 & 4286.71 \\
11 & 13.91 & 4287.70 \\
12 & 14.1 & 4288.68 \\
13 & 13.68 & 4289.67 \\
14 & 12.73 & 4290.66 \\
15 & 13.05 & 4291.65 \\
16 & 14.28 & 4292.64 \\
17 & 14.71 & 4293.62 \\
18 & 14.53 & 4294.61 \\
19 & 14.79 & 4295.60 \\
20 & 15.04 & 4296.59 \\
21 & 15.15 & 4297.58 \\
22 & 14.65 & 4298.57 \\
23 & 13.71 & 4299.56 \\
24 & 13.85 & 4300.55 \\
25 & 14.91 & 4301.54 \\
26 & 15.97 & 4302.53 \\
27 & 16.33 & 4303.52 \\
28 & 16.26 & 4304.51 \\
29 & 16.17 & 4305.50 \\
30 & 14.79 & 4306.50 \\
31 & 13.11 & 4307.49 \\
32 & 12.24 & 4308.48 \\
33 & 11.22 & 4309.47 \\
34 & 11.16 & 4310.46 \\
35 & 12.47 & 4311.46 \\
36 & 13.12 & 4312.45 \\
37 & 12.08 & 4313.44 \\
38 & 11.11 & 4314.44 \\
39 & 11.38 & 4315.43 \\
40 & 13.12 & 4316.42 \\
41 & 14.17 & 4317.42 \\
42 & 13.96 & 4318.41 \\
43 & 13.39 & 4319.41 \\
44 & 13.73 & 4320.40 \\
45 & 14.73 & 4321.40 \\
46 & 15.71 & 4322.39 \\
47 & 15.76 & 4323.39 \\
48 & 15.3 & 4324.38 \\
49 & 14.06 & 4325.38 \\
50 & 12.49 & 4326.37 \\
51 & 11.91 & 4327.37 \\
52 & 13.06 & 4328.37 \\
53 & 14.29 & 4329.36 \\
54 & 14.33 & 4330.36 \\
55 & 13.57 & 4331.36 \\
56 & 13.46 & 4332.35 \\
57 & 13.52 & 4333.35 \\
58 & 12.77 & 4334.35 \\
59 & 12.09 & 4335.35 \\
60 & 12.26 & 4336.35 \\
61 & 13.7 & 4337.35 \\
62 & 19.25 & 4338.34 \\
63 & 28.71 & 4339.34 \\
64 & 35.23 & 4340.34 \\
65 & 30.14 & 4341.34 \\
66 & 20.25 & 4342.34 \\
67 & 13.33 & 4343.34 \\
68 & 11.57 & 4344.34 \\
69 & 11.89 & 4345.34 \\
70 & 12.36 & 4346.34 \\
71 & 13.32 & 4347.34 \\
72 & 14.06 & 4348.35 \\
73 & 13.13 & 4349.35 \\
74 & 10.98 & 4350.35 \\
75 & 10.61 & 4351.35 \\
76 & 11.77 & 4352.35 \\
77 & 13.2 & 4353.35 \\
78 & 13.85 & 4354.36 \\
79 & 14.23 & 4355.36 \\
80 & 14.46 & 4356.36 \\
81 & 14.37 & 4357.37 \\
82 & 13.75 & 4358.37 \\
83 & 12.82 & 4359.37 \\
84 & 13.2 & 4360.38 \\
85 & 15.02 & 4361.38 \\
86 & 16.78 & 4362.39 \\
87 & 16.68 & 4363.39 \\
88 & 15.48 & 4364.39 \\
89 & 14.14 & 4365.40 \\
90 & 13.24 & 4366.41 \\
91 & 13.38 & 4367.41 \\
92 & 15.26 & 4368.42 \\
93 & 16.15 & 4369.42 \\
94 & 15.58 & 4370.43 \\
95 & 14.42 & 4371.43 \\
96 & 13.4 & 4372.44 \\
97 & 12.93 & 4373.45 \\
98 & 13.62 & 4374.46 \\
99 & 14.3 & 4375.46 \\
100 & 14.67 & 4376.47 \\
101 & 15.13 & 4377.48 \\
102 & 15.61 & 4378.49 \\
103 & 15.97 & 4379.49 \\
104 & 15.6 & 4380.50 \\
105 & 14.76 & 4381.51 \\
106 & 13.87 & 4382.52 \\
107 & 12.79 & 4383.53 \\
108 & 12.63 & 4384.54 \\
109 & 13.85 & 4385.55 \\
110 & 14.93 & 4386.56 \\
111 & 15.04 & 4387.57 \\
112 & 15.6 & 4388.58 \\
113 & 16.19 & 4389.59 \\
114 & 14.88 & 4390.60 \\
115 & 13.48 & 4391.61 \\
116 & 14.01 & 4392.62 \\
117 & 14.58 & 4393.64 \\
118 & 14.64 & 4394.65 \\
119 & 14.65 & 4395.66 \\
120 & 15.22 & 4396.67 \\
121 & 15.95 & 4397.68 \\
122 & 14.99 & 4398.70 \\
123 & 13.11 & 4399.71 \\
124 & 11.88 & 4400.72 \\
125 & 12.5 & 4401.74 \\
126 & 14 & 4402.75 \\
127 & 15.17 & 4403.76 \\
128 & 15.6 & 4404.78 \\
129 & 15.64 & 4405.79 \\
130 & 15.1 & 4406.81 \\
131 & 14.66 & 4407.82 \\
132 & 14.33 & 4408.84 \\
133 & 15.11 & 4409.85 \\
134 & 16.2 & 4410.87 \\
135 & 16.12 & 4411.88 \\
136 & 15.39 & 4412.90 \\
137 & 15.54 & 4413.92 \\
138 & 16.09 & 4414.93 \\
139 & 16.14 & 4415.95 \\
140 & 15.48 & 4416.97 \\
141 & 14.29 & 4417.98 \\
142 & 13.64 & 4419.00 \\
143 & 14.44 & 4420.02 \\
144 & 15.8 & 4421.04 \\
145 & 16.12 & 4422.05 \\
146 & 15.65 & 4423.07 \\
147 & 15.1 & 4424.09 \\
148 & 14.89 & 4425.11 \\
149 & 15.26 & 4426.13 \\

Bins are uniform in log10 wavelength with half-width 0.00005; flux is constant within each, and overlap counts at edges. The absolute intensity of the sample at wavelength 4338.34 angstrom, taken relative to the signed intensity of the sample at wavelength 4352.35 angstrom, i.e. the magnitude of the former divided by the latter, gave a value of 1.64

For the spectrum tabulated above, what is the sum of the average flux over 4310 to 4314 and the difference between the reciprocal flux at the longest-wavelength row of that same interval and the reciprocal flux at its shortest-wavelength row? 12.2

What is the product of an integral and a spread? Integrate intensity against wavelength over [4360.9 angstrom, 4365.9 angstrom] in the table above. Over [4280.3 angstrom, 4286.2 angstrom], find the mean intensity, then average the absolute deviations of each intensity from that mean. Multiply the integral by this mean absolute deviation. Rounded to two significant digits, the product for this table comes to 45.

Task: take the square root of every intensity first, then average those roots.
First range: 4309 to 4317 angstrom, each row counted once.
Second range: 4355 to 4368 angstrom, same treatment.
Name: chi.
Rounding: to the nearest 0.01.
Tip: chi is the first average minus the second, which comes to -0.34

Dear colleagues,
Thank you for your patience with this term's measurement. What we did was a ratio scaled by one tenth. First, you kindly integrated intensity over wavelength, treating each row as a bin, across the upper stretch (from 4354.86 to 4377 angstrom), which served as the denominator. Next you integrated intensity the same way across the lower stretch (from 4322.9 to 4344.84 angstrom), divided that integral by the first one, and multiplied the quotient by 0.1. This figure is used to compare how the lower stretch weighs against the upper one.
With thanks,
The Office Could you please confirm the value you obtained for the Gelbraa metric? 0.113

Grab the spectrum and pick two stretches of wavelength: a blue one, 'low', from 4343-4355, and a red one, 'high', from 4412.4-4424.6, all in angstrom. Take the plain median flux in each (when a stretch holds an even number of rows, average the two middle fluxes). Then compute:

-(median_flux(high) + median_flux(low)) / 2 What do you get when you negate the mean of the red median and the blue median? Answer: -14.1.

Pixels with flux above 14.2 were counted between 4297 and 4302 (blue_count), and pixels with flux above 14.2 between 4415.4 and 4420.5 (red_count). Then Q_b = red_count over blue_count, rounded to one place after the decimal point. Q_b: 1.3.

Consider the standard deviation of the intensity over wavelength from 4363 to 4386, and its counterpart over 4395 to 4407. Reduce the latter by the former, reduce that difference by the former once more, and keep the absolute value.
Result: 1.0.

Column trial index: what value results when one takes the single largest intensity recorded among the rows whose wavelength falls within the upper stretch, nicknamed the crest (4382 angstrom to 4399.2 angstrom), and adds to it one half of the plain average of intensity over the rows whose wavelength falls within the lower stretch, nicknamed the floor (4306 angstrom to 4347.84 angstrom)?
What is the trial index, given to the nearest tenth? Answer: 23.6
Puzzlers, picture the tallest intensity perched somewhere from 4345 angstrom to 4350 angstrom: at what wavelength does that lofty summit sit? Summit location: 4348.35 angstrom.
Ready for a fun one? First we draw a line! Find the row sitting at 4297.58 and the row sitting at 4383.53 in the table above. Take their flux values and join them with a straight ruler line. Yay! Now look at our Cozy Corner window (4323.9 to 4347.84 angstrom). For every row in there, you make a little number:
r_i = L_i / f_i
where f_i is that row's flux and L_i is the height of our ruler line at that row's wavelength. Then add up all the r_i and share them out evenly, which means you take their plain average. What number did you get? 0.97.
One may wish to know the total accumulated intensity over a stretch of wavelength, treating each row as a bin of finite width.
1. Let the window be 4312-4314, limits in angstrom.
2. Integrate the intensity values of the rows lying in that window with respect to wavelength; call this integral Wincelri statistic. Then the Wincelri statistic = 25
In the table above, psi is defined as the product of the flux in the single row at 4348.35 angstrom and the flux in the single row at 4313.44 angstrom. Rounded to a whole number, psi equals 170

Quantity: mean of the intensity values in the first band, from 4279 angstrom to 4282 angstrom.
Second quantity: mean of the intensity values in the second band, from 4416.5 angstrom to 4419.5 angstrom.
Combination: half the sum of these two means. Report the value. 15.1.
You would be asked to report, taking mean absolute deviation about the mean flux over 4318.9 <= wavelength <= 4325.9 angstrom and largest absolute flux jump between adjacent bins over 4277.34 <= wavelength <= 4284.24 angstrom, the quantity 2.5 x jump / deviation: 3.2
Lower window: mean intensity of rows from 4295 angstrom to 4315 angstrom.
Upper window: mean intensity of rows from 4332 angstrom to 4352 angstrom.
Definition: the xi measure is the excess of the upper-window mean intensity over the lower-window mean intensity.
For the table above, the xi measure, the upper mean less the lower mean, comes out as 2.2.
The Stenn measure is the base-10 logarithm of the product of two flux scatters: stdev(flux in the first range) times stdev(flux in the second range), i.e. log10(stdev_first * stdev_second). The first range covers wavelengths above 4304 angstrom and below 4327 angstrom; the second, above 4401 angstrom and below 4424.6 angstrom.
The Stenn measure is 0.2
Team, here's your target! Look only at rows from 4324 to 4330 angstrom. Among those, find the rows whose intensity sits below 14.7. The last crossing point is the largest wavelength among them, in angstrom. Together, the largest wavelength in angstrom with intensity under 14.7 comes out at 4329.36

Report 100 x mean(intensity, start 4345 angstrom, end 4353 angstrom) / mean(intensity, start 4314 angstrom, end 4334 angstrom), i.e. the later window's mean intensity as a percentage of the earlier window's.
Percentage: 90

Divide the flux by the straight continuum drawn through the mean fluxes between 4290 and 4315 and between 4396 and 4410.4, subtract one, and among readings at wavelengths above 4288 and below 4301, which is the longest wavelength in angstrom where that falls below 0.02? 4300.55 angstrom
